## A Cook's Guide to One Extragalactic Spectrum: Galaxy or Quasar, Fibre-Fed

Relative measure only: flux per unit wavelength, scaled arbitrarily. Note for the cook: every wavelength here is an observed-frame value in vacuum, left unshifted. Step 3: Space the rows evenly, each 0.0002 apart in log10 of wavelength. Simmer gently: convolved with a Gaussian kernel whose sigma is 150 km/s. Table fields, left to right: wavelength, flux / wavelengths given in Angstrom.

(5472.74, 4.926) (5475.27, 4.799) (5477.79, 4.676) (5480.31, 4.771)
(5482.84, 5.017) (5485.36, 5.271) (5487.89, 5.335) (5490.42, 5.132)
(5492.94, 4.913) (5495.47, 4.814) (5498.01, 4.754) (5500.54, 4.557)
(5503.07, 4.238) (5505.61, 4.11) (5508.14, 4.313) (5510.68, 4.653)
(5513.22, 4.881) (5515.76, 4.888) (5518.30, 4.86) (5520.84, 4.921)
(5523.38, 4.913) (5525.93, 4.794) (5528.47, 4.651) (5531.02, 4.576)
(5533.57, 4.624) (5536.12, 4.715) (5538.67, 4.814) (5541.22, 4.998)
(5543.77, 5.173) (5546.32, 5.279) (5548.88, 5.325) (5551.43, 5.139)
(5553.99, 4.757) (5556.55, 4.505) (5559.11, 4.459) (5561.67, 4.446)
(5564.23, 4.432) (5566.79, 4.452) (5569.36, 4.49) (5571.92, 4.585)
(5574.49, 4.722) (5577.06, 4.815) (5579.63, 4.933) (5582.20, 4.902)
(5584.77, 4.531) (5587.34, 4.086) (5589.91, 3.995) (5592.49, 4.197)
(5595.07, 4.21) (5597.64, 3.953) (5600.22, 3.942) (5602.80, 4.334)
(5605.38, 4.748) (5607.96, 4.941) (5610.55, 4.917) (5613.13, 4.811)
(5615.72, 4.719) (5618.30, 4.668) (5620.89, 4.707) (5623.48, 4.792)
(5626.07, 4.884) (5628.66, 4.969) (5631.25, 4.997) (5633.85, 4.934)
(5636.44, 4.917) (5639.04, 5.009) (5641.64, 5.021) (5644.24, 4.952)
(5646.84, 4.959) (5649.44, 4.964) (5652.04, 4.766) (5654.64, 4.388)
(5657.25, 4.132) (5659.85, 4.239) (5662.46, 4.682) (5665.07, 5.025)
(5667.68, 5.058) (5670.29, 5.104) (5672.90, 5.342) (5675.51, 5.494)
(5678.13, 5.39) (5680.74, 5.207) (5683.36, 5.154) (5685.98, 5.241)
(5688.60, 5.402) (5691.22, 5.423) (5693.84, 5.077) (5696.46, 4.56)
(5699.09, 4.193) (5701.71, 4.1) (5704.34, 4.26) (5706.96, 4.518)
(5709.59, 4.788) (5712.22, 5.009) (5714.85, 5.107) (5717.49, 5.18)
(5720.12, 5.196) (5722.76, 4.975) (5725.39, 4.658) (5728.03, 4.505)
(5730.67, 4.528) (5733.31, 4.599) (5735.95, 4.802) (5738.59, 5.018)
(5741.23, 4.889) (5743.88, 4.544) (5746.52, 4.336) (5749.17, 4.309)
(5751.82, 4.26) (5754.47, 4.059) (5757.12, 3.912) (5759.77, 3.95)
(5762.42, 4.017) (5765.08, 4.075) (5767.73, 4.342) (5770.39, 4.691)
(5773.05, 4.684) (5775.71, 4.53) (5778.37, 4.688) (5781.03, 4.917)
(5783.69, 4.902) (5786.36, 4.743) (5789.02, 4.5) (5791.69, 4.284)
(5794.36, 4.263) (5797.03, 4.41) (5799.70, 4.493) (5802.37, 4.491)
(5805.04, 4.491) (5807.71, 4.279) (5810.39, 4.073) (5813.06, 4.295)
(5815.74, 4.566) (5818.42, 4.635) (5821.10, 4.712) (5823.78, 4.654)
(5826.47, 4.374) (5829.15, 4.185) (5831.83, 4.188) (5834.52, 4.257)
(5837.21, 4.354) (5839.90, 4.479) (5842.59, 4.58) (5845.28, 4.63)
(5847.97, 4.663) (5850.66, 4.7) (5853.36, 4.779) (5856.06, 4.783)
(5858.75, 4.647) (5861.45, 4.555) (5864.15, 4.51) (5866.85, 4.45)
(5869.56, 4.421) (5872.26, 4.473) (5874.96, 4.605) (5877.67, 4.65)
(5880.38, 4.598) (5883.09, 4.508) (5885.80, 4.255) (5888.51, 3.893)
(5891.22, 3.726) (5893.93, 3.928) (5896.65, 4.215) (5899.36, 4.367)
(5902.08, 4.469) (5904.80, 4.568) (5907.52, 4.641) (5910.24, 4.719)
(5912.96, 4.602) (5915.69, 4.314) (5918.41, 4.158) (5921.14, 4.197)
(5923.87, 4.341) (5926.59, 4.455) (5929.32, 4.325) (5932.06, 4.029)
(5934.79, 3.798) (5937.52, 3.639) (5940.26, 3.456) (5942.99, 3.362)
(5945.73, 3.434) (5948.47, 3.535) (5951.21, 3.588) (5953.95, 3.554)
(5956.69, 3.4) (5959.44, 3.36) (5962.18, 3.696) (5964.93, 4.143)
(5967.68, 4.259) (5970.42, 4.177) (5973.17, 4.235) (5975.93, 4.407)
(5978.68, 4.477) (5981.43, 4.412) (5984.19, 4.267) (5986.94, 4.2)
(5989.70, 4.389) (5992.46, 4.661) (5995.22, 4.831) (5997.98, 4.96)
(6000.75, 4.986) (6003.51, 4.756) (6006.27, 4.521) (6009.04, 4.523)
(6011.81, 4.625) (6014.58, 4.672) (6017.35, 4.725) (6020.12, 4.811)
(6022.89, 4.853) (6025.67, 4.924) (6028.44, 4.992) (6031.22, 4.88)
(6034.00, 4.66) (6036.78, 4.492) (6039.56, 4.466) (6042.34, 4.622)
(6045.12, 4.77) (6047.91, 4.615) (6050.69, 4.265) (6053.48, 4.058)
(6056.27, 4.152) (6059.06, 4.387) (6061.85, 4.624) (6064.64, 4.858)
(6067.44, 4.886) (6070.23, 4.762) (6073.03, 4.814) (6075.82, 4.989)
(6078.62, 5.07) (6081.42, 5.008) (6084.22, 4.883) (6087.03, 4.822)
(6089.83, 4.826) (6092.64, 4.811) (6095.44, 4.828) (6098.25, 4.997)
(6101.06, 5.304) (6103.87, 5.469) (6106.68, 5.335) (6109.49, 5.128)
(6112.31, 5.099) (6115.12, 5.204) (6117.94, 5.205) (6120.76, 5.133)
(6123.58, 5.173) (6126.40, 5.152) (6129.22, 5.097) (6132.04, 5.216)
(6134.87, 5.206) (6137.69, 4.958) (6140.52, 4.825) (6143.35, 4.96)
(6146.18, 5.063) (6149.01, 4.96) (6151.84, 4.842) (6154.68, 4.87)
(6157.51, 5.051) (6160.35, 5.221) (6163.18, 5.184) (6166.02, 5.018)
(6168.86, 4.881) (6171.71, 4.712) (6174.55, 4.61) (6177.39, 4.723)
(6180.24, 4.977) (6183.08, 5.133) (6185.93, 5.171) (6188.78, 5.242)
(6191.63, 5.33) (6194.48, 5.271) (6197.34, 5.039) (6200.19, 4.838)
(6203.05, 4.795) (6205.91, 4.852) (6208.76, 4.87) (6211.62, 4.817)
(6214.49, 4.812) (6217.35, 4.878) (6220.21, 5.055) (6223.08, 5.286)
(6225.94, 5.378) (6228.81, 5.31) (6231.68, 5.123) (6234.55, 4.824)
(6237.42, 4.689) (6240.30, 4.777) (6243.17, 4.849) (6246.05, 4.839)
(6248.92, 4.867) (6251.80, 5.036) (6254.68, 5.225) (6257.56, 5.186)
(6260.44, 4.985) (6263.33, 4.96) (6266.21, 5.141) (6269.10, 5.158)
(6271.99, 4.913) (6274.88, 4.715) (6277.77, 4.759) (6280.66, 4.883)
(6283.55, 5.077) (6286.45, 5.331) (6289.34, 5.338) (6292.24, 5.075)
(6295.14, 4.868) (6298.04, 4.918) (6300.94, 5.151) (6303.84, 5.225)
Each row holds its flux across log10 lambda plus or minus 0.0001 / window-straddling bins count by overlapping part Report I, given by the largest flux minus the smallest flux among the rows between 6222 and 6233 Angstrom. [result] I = 0.3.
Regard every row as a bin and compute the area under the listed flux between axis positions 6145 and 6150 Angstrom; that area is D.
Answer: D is 25.1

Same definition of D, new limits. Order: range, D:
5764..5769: 21.1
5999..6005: 29.2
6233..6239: 28.6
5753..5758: 20.0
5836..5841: 22.1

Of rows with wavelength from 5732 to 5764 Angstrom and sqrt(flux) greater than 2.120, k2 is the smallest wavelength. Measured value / 5733.31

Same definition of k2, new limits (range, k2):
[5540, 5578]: 5541.22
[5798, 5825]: 5815.74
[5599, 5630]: 5605.38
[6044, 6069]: 6045.12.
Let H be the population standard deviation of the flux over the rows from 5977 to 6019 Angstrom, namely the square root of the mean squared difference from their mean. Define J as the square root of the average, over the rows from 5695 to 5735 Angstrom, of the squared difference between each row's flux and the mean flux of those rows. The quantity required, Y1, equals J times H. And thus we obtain 0.077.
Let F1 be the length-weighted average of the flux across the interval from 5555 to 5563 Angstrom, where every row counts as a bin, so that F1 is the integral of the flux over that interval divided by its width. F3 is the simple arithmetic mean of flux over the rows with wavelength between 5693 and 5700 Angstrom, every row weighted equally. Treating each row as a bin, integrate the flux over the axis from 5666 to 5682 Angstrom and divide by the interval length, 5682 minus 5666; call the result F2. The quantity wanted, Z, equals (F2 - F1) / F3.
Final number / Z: 0.170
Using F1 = 4.48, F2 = 5.26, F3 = 4.61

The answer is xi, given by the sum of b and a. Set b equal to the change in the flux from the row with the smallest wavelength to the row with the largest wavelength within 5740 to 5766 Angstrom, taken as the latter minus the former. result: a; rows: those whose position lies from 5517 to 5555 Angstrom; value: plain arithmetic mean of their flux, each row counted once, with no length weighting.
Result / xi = 4.1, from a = 4.90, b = -0.81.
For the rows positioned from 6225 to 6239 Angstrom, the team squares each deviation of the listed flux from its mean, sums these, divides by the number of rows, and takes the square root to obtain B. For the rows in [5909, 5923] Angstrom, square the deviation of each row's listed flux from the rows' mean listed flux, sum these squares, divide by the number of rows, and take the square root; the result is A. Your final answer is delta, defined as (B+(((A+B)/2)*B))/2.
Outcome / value 0.167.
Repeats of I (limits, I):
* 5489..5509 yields 1.0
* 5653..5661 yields 0.3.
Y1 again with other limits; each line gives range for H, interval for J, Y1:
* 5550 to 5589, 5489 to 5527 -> 0.071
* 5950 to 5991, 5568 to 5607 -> 0.130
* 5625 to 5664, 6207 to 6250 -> 0.060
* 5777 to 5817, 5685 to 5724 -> 0.099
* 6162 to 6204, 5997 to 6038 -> 0.037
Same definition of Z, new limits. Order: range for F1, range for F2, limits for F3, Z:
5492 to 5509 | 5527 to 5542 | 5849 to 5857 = 0.041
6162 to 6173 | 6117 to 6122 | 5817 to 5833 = 0.050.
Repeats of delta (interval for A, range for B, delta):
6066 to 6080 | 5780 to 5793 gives 0.144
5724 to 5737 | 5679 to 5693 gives 0.060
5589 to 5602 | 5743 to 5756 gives 0.088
